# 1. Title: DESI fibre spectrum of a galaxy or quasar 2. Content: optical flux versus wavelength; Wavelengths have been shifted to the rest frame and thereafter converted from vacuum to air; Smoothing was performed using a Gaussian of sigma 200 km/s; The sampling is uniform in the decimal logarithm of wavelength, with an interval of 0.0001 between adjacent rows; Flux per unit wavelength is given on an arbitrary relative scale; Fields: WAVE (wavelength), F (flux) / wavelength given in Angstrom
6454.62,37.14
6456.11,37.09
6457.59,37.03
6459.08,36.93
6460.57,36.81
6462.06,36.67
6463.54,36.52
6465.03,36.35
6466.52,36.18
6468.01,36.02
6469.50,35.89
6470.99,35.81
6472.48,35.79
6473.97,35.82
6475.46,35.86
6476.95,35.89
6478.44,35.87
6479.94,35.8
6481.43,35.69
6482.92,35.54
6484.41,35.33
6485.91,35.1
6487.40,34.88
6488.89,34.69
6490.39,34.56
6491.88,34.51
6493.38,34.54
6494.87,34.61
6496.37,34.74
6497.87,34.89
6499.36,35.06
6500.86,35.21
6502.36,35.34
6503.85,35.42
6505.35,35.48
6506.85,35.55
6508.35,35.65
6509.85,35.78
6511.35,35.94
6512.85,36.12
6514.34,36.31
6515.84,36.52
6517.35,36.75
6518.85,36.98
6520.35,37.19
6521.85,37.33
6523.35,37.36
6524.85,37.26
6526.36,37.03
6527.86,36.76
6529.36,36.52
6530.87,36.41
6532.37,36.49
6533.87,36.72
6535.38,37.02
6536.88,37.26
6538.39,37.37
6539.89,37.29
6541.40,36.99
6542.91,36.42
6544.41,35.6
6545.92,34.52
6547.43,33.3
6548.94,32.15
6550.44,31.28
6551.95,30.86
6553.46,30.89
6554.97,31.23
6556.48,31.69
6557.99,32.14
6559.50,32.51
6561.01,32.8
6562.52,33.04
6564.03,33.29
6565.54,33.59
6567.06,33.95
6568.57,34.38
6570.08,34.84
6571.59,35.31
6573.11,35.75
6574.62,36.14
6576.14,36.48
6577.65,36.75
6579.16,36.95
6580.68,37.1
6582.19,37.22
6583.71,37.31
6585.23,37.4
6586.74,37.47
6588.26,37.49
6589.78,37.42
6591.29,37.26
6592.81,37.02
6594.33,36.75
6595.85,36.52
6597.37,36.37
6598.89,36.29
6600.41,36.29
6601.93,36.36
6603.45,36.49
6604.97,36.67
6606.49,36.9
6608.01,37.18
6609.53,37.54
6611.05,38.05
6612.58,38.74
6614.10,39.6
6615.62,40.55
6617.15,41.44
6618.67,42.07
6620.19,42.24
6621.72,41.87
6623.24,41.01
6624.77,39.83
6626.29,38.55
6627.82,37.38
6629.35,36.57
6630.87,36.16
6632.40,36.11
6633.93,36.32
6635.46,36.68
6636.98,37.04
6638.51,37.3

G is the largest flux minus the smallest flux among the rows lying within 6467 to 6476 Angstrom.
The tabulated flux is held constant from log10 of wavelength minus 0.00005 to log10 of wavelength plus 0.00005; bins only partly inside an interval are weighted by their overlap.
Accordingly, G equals 0.2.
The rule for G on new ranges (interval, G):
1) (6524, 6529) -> 0.5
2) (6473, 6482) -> 0.2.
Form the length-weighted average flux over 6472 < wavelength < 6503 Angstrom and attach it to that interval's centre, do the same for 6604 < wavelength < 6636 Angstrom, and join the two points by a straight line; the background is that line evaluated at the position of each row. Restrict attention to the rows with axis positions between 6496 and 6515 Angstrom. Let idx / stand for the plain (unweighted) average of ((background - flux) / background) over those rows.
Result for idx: 0.005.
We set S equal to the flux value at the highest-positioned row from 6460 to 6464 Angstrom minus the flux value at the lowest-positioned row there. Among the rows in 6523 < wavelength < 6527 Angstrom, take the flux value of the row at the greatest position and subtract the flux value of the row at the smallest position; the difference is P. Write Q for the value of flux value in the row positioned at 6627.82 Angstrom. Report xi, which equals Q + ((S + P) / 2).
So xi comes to 37.1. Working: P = -0.3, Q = 37.38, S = -0.3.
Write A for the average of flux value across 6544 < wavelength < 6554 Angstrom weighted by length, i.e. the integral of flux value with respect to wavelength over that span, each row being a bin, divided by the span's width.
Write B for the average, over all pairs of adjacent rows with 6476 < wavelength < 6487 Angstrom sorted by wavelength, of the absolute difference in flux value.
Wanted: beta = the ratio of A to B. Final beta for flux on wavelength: 247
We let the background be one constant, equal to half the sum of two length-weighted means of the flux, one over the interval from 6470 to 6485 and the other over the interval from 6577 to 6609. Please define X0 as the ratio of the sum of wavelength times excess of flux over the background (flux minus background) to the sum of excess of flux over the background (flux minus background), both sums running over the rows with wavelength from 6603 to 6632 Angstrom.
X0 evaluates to 6618.6 Angstrom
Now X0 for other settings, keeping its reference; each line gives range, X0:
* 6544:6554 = 6550.3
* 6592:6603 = 6593.5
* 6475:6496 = 6487.9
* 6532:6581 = 6557.9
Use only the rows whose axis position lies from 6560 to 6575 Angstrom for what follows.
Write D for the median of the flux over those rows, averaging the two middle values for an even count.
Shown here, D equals 34.2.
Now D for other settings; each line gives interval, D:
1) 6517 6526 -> 37.2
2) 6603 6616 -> 37.5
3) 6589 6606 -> 36.5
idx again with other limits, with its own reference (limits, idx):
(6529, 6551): 0.024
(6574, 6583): 0.021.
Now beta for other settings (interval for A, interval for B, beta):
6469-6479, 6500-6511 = 377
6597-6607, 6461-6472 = 255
